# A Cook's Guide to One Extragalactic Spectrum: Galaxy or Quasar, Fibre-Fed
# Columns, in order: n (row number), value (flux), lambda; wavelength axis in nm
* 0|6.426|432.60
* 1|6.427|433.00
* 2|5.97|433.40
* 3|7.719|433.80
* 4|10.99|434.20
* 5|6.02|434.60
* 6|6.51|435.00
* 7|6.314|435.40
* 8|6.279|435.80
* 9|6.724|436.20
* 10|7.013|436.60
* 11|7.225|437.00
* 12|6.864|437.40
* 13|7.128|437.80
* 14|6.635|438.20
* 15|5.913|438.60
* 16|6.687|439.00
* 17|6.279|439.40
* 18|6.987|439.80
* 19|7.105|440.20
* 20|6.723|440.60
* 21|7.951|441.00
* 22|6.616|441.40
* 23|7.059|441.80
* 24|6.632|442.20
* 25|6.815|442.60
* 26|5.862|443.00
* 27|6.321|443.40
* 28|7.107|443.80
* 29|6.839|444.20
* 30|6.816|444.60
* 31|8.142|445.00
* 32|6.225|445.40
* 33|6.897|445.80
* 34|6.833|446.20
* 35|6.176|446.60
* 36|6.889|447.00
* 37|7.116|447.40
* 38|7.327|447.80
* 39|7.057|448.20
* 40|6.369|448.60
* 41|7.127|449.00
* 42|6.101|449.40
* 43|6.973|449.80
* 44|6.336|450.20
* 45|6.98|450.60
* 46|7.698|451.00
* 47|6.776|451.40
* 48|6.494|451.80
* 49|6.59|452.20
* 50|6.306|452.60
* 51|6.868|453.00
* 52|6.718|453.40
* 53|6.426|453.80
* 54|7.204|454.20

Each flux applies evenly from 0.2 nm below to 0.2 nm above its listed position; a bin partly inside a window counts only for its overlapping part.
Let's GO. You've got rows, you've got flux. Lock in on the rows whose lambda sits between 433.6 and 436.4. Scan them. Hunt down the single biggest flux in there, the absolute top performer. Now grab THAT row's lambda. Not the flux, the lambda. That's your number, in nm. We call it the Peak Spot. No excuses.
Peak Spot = 434.20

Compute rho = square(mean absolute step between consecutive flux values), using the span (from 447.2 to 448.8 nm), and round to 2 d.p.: 0.15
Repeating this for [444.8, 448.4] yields 0.35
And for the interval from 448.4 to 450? 0.78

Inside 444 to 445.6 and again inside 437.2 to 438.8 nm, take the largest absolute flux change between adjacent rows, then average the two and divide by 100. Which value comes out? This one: 0.013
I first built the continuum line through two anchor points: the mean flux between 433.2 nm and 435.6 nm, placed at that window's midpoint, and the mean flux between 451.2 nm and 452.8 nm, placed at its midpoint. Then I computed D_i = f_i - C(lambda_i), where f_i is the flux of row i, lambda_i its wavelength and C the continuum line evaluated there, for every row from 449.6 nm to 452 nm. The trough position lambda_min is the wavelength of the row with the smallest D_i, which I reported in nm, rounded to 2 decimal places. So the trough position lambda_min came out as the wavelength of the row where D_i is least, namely 450.20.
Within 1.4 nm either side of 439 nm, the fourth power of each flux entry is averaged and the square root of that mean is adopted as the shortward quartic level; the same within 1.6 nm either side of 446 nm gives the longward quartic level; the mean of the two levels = 46.8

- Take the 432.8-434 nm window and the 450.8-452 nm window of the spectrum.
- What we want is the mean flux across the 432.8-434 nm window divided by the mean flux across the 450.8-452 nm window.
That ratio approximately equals 0.96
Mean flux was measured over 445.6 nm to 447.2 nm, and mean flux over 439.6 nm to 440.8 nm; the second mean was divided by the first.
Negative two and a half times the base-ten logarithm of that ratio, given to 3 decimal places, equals -0.038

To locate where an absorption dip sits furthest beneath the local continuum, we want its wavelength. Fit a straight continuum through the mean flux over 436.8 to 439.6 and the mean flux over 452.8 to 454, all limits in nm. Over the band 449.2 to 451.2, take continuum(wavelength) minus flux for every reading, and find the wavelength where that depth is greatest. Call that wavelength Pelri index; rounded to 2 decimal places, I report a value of 449.40 nm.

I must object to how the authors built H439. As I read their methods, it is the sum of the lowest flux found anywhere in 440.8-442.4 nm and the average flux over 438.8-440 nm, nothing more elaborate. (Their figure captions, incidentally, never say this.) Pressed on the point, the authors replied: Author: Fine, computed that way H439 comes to 13.3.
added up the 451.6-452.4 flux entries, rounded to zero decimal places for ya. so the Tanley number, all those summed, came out 13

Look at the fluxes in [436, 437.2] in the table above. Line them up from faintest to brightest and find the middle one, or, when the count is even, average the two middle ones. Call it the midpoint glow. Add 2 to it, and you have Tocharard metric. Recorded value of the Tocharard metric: 9.0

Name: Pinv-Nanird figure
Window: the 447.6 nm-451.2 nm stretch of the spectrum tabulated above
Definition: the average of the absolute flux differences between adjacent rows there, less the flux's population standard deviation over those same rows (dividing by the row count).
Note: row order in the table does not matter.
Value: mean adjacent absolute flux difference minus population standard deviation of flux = 0.21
